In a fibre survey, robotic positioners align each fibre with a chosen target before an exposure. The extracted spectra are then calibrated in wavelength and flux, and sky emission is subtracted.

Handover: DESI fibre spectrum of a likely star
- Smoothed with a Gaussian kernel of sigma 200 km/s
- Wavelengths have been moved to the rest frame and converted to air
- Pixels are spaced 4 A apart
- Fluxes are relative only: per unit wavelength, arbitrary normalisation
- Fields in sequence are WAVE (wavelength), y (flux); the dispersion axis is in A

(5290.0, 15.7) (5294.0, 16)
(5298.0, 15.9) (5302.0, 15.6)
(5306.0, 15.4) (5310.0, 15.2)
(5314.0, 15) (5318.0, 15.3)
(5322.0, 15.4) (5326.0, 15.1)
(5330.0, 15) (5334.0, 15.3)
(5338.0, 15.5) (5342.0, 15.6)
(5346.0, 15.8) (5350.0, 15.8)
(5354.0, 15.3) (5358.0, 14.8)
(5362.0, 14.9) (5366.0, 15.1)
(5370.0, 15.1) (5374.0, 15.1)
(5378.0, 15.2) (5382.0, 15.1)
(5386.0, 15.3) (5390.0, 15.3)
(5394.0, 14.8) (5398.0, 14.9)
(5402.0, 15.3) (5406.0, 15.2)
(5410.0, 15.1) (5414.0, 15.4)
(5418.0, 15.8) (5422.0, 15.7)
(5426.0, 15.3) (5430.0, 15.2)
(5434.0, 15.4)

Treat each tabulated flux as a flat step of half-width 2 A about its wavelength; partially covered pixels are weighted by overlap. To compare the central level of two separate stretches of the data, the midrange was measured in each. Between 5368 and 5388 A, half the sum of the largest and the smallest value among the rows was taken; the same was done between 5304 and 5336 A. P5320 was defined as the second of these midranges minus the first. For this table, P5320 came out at 0.0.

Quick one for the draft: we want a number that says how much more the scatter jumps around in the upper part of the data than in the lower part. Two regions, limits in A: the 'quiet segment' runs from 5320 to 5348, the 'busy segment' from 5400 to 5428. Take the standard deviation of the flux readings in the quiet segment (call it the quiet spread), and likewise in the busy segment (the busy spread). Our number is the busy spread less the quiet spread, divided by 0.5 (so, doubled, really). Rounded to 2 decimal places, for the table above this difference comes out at -0.04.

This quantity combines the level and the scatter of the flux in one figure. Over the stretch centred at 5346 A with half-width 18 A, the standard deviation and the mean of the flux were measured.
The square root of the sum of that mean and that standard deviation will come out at 3.96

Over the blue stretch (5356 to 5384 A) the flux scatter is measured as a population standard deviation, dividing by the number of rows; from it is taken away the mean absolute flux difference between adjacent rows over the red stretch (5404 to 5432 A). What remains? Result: -0.10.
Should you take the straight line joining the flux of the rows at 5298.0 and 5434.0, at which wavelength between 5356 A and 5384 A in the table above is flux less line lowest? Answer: 5358.0 A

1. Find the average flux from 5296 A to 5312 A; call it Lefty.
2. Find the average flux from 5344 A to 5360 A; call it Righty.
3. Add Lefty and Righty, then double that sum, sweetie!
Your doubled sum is 61.9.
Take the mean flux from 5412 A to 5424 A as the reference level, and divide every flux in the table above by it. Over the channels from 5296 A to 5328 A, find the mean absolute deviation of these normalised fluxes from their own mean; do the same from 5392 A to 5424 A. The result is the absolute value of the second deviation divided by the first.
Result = 1.3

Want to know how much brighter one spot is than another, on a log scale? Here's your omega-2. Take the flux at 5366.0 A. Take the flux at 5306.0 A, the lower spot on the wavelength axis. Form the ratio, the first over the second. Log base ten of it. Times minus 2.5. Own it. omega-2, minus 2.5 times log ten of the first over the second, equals 0.02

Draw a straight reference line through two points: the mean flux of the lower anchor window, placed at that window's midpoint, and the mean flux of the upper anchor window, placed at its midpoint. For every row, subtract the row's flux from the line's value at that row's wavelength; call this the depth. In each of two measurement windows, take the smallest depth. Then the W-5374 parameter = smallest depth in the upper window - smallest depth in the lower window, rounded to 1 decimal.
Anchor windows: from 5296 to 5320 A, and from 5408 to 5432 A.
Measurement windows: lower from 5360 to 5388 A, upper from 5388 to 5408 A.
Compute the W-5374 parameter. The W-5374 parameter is 0.0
